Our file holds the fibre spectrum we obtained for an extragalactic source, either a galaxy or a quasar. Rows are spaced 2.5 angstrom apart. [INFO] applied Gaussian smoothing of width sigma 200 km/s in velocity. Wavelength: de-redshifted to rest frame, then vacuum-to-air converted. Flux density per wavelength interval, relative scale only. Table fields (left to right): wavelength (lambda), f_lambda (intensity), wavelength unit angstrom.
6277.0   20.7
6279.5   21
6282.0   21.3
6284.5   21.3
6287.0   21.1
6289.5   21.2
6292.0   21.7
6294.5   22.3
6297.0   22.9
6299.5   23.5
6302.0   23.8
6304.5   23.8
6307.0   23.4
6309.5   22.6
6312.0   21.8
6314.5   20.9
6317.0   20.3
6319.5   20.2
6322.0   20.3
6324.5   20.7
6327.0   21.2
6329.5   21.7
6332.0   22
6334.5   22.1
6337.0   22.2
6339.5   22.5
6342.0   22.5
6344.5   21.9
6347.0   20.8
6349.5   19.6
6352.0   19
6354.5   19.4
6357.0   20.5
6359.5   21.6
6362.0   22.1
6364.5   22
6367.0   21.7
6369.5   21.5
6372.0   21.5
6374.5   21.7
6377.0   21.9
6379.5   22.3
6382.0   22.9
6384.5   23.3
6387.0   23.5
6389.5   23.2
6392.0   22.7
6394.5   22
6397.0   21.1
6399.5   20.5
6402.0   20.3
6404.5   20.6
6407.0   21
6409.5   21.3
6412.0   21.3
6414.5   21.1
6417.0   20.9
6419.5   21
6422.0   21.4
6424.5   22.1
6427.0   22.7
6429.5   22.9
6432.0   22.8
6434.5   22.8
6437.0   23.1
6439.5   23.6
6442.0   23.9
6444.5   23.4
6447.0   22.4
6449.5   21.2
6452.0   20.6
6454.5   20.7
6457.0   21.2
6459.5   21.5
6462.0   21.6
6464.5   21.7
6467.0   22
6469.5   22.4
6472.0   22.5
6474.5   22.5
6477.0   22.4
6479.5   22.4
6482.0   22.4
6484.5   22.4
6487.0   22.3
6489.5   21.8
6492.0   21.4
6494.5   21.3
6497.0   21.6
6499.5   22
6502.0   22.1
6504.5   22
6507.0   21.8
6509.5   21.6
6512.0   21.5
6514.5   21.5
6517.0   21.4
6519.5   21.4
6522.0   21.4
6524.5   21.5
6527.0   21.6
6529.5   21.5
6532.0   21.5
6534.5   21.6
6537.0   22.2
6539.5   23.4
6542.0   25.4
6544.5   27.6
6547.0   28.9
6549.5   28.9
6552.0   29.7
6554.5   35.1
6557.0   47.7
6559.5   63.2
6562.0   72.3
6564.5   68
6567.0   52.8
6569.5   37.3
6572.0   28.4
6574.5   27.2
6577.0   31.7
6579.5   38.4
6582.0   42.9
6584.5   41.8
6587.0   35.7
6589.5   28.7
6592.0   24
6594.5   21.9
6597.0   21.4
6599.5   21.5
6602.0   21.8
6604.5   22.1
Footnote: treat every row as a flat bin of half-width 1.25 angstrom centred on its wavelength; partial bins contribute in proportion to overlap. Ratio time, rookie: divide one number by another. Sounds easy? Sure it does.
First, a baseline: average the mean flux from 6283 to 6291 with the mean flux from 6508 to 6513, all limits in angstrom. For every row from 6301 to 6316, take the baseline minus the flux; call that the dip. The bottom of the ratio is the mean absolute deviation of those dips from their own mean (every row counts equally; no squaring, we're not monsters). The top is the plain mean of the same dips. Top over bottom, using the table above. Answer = -1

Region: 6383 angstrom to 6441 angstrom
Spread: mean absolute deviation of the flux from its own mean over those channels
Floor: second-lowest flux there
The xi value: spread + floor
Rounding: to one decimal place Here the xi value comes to 21.5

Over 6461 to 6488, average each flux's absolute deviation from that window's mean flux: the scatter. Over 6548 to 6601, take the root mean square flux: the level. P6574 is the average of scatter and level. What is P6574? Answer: 21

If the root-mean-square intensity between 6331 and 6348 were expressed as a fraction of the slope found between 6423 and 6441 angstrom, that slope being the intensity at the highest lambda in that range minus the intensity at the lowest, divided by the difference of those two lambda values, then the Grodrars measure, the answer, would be 220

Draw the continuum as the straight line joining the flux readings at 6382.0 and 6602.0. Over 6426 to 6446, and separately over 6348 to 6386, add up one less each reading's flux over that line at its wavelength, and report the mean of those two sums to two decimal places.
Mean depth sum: 0.42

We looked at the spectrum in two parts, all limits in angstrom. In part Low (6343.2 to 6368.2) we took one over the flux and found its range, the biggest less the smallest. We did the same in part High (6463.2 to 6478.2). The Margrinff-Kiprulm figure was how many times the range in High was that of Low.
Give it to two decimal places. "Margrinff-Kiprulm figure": 0.22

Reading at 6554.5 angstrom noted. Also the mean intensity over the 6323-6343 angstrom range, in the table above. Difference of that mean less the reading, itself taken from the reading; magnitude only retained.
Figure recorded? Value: 48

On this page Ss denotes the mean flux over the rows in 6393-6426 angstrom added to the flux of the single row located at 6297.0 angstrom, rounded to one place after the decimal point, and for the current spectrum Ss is 44.0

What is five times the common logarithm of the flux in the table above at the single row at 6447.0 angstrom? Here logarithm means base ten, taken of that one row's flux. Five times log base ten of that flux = 6.75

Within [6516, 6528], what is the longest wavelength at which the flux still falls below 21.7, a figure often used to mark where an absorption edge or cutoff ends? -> 6527.0 angstrom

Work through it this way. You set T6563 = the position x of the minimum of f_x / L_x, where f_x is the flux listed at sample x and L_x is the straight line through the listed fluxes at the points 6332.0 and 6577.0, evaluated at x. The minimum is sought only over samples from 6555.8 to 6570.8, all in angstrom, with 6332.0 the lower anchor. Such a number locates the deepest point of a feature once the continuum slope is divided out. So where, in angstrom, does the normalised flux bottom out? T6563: 6569.5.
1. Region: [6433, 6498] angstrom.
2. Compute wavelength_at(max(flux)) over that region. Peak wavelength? 6442.0 angstrom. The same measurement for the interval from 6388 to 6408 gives 6389.5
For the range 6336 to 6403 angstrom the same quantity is 6387.0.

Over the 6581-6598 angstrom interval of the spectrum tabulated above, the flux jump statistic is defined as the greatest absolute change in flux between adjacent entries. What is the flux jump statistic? 7.0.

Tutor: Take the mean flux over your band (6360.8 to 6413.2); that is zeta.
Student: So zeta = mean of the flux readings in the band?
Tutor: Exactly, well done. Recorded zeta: 21.8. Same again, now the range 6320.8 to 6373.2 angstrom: 21.3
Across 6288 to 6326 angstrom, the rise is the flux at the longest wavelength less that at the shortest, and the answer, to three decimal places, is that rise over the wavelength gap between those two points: -0.014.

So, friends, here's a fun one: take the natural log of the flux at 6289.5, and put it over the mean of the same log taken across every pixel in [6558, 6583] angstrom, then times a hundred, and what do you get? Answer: 81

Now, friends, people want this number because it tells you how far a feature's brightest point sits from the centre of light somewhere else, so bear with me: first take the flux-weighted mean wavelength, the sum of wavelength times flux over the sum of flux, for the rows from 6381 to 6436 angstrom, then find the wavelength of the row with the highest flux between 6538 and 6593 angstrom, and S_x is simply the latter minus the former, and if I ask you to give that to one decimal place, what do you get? 153.8 angstrom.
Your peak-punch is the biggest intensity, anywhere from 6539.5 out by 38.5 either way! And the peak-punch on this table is 72.3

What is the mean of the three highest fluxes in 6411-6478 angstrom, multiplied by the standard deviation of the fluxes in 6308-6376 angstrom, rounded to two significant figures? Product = 23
